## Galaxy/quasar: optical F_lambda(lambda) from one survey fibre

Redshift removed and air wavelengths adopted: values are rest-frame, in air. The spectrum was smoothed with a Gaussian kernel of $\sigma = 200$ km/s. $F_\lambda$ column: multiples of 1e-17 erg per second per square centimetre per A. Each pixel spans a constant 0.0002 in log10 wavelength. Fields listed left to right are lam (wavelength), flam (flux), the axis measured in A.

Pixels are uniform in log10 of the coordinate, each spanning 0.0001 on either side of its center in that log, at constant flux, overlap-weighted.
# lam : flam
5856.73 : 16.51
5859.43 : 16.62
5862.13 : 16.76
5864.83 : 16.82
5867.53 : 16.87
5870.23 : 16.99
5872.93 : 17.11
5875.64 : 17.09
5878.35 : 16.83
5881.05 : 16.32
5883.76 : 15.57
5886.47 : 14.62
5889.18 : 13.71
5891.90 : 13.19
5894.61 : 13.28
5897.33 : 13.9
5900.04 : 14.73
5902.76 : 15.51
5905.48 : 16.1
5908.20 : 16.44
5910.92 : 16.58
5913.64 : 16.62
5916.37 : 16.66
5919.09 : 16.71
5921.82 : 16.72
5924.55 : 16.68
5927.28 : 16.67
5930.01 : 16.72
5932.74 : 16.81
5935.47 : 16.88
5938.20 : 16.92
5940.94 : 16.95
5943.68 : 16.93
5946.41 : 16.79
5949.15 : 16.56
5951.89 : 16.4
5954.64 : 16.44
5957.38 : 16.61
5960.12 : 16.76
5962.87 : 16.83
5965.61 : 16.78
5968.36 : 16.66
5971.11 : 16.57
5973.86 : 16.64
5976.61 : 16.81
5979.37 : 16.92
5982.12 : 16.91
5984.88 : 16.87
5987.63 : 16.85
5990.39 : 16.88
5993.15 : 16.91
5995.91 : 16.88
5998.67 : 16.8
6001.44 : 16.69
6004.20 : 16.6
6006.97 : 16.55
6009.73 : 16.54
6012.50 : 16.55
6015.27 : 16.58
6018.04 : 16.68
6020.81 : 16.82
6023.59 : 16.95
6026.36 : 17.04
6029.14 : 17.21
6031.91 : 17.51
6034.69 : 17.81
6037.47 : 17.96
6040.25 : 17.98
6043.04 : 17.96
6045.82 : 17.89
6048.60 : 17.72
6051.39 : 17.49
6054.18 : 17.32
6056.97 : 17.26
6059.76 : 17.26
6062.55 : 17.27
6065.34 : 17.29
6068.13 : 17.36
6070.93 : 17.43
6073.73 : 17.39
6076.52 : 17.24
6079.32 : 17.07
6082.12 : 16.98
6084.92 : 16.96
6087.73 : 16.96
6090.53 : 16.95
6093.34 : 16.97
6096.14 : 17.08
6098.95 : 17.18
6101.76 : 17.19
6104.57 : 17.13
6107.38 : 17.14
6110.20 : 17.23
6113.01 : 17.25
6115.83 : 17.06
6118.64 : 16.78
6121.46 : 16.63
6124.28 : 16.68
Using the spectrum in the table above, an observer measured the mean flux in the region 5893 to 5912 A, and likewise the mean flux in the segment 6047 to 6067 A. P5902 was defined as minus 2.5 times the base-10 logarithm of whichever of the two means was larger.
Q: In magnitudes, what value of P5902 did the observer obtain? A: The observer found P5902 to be -3.10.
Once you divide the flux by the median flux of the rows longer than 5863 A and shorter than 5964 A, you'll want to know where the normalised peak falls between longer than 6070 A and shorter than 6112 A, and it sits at 6070.93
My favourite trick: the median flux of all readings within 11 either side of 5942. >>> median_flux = 16.8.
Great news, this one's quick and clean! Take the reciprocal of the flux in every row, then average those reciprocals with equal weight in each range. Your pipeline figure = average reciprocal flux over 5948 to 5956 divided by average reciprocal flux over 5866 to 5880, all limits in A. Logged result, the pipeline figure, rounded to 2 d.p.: 1.03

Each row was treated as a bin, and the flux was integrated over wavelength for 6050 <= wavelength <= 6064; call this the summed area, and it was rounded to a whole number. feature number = 242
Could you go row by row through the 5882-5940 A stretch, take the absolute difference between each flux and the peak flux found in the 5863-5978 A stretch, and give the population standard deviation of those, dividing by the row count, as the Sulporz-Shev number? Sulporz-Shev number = 1.27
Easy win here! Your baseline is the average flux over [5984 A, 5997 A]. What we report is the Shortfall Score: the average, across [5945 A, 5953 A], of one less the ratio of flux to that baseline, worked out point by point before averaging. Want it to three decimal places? 0.017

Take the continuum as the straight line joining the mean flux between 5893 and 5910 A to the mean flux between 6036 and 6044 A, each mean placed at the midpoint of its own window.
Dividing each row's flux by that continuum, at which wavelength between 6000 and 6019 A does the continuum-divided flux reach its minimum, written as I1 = 6015.27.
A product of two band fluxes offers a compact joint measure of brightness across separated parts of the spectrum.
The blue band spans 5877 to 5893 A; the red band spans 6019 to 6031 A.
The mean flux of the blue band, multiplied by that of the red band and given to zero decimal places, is 256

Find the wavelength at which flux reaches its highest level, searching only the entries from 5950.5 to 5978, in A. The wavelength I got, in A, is 5962.87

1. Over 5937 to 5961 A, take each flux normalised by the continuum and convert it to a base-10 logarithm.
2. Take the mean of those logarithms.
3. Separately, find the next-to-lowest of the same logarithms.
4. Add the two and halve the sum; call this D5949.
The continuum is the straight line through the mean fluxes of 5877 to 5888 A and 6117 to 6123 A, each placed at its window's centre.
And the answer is 0.013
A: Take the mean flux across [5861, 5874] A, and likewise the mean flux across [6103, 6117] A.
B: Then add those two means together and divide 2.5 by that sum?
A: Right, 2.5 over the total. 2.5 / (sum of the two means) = 0.0734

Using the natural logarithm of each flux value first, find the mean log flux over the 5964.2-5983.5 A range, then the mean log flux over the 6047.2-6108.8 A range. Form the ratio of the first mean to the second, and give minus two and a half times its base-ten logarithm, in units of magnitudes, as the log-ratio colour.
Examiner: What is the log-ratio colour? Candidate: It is 0.010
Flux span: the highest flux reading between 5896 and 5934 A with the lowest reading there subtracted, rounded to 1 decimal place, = 2.9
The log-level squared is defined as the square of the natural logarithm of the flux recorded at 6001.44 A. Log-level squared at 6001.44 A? 7.92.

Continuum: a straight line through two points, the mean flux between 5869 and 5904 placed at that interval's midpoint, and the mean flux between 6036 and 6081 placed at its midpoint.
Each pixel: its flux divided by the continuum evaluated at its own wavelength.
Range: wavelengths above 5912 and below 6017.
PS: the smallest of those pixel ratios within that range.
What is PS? 0.979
